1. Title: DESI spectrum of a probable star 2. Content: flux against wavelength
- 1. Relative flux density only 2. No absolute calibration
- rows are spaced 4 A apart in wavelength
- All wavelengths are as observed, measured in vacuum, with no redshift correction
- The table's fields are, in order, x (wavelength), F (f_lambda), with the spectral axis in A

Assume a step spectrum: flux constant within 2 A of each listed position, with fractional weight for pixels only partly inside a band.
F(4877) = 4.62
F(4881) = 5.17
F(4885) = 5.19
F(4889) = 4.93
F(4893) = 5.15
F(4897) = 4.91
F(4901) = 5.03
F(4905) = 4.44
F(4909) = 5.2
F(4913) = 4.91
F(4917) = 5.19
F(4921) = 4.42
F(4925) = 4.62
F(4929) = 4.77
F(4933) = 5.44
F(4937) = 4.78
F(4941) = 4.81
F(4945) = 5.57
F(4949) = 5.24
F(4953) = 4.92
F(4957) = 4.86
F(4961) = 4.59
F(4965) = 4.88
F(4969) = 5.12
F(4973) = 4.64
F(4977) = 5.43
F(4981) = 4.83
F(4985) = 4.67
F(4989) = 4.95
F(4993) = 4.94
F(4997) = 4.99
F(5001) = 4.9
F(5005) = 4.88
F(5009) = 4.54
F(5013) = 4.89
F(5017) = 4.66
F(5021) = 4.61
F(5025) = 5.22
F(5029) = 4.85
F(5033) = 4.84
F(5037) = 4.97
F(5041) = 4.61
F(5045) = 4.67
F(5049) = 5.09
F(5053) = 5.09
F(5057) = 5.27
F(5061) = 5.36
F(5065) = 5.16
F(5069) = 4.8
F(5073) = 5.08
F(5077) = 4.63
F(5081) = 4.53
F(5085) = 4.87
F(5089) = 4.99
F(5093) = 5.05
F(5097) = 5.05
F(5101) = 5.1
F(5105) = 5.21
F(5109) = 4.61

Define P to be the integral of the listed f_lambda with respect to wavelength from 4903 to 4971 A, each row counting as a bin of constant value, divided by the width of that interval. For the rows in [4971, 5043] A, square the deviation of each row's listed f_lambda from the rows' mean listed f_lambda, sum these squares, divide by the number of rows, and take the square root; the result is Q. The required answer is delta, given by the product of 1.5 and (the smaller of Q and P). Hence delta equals 0.33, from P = 4.93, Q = 0.22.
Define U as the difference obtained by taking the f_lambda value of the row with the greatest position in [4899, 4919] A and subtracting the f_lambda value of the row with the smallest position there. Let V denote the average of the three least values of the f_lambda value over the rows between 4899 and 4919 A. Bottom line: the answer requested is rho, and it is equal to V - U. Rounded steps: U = 0.16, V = 4.79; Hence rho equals 4.6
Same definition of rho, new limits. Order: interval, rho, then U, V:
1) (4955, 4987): 4.8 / -0.19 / 4.63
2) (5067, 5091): 4.5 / 0.19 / 4.65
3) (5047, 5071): 5.3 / -0.29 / 4.99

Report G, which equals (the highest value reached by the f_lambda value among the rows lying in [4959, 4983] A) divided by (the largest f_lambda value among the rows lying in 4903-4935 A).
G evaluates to 1.00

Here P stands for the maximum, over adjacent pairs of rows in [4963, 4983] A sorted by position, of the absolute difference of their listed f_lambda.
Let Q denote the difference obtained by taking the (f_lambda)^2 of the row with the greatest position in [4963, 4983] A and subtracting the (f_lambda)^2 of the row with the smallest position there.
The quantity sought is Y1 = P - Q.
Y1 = 1.3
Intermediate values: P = 0.79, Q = -0.5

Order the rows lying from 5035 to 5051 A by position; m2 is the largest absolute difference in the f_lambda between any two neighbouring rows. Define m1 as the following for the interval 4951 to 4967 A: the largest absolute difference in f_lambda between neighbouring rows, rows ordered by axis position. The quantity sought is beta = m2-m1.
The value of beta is 0.1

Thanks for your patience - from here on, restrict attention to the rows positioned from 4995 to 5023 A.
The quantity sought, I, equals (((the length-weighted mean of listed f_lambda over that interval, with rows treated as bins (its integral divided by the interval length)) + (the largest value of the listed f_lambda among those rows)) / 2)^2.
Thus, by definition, 23.9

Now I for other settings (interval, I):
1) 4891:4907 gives 25.2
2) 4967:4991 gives 26.9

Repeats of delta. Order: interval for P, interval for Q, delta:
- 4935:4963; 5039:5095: 0.38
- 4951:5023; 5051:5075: 0.26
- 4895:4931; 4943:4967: 0.47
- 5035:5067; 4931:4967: 0.47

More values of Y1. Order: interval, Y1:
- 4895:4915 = 0.8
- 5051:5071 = 3.2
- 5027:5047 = 2.1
